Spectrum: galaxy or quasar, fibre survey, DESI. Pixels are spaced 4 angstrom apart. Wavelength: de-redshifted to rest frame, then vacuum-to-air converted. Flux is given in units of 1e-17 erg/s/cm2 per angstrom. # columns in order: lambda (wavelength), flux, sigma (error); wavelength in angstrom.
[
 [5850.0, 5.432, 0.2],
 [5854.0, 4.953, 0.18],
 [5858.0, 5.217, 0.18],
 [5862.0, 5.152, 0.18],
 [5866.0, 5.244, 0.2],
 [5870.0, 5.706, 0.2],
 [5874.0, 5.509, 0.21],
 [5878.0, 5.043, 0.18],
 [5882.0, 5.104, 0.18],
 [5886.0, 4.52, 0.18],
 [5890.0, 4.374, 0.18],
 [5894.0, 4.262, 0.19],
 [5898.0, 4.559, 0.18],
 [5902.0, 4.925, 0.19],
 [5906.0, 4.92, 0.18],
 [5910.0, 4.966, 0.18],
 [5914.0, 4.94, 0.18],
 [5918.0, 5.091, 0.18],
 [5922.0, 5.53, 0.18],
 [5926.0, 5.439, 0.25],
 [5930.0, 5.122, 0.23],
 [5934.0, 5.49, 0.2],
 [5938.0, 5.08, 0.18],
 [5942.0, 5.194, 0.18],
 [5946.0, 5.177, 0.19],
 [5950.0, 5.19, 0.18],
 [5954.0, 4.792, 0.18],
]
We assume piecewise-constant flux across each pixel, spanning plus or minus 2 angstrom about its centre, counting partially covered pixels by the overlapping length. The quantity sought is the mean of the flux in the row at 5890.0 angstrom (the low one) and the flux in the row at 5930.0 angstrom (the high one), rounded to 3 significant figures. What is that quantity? 4.75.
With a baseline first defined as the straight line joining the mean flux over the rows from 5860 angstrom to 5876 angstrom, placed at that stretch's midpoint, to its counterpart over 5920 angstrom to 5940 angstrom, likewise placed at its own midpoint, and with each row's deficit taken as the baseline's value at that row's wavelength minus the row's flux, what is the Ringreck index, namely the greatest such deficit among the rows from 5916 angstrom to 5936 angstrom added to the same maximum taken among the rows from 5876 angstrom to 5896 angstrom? 1.37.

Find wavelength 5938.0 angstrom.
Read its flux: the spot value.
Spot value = 5.08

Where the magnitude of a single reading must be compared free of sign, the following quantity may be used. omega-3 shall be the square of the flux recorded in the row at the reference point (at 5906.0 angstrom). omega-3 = 24.2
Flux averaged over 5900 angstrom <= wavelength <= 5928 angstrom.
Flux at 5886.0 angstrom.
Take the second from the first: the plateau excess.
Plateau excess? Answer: 0.60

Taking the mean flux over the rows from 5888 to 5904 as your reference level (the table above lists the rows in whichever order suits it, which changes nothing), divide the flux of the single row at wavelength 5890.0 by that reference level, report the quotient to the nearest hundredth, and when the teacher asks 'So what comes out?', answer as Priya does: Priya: 0.97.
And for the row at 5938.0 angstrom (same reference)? 1.12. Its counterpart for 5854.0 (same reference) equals 1.09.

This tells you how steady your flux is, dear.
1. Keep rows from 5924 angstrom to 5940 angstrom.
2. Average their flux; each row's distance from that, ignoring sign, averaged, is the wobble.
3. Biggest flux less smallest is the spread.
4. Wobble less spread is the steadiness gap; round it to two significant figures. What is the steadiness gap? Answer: -0.23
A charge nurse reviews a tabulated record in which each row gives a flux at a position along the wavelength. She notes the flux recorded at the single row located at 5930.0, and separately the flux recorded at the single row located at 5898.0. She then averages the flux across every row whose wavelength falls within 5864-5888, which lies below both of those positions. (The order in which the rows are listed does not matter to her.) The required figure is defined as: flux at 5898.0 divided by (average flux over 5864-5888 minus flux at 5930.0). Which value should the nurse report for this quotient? 69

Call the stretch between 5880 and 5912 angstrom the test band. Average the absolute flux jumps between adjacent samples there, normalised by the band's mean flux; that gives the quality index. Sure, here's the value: 0.047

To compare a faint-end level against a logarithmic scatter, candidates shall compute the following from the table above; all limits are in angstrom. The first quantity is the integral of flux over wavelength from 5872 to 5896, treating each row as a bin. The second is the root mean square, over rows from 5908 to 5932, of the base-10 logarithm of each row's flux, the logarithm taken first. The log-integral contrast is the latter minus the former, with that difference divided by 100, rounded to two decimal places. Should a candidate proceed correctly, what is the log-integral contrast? -1.15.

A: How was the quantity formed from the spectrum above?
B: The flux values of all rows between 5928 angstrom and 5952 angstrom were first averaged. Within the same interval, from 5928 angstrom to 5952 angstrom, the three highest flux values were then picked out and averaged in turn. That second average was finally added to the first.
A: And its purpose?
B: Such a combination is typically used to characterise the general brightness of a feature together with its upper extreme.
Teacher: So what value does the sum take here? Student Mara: 10.5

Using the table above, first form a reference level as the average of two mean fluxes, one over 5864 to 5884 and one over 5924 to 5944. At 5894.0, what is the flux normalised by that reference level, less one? -0.19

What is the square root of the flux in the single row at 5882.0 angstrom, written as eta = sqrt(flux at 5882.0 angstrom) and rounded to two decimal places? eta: 2.26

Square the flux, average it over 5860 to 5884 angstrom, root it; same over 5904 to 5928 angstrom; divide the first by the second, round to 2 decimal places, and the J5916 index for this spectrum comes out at 1.03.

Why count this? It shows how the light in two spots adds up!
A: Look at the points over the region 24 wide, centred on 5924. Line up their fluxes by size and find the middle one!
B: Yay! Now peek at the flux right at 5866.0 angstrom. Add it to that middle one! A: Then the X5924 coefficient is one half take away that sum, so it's -10.0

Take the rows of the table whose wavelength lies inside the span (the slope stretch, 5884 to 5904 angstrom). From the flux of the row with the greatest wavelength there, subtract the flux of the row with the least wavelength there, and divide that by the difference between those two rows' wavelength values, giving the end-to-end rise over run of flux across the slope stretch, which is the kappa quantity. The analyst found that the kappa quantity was 0.03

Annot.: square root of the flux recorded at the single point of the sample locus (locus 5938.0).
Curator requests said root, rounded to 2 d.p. 2.25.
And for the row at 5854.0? 2.23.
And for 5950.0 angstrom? 2.28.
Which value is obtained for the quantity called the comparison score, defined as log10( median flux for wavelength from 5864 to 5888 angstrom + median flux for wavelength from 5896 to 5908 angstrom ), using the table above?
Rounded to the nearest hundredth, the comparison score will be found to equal 1.00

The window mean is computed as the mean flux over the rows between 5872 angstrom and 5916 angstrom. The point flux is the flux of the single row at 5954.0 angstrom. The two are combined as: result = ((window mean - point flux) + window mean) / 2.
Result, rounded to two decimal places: 2.43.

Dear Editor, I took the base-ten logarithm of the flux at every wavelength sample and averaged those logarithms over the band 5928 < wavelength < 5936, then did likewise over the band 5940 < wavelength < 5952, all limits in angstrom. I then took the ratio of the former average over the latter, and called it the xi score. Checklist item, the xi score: 1.01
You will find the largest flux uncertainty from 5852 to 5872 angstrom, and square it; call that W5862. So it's 0.040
